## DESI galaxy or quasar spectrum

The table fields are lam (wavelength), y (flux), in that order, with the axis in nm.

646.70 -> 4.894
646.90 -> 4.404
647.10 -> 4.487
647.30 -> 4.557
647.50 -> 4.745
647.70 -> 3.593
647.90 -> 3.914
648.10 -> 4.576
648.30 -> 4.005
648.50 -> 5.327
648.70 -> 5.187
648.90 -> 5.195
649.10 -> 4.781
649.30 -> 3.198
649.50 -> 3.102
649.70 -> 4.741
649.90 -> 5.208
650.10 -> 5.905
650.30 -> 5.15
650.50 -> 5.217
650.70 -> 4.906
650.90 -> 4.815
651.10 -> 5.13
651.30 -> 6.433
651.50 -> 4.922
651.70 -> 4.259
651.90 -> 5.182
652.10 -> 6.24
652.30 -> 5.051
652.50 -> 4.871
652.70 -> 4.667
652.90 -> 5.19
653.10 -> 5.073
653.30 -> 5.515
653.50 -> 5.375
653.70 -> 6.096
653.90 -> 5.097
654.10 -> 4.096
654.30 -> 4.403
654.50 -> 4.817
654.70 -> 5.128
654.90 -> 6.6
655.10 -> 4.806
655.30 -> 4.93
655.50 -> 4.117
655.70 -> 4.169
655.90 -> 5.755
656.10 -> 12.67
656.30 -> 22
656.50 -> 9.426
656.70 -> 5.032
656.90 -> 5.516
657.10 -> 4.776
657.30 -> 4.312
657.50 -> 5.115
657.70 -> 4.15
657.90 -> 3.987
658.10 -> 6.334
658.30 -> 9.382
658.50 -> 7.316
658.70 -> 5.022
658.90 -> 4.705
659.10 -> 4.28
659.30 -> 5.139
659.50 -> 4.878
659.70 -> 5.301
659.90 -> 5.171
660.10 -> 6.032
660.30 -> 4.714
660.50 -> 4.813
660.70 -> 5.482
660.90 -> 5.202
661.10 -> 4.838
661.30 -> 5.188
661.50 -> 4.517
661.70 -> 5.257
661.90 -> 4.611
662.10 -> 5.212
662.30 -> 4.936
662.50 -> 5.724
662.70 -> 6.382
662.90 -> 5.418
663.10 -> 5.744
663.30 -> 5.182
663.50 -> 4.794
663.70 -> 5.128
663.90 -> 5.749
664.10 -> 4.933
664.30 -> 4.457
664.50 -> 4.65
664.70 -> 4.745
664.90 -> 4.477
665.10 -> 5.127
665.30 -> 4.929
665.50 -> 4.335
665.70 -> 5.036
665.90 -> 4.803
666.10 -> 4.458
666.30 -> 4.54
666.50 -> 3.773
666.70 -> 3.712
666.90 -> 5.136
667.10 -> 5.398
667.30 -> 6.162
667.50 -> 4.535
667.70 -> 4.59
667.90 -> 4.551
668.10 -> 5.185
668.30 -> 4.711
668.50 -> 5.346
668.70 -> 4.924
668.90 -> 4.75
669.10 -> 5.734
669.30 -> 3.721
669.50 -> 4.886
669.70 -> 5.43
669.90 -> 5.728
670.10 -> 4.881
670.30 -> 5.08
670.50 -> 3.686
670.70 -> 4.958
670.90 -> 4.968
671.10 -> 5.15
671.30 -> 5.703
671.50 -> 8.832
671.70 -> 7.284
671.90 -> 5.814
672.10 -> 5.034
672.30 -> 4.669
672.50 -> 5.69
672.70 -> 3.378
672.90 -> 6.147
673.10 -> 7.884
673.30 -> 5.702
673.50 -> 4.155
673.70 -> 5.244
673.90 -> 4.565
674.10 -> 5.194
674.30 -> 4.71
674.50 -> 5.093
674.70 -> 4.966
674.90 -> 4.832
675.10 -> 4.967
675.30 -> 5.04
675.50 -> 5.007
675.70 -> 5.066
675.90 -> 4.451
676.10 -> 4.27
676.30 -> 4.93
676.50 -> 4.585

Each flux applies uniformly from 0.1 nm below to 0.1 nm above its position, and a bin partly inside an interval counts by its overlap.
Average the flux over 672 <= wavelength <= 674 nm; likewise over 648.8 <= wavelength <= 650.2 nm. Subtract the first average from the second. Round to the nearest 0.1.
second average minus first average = -0.7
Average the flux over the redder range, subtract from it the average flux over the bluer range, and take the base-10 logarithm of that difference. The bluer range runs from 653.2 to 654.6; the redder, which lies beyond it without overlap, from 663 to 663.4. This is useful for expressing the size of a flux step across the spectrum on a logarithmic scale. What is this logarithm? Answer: -0.39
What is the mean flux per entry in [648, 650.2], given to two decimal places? 4.66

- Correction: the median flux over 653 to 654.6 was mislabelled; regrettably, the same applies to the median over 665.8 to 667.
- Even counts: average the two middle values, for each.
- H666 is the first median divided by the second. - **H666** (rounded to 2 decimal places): 1.13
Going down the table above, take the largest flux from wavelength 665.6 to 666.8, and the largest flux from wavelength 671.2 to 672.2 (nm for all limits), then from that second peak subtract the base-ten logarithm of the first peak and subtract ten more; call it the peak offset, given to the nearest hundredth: -1.87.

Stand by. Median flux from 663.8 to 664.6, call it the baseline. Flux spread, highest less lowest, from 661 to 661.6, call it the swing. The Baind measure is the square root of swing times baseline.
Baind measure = 1.8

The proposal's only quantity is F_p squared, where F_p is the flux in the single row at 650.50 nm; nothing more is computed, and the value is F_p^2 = 27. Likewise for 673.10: 62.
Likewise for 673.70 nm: 27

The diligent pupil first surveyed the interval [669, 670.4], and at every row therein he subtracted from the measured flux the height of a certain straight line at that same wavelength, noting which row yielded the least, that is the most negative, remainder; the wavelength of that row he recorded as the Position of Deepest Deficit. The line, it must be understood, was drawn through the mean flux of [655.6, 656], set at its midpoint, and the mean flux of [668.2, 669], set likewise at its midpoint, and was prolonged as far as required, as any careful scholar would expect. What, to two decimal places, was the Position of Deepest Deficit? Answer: 669.30 nm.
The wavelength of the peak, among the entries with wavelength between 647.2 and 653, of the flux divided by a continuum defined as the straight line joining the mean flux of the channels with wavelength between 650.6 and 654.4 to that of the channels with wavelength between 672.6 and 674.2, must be 651.30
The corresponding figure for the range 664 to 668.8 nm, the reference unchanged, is 667.30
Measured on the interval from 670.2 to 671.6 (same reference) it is 671.50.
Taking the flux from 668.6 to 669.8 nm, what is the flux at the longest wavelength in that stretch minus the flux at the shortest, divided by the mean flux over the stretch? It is 0.103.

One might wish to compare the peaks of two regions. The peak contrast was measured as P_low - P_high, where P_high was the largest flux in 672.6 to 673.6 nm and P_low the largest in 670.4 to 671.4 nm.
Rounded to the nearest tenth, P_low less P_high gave -2.2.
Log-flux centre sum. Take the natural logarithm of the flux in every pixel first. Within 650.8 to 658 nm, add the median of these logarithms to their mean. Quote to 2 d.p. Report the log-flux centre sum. 3.31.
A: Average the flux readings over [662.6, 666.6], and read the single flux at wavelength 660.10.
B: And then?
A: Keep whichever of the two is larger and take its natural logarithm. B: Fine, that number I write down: 1.80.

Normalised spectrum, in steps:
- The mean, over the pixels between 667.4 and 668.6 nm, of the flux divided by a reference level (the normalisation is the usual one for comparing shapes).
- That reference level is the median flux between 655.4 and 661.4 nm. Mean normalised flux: 0.94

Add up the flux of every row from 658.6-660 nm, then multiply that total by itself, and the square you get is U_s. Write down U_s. 1190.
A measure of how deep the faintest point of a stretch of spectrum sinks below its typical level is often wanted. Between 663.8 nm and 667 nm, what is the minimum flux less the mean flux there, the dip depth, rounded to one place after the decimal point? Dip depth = -1.0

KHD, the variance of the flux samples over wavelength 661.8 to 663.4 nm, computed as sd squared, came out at 0.3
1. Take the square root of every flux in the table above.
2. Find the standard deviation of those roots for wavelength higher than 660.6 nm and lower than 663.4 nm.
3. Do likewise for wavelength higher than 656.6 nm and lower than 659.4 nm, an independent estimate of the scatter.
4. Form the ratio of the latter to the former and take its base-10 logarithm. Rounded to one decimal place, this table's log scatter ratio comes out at 0.4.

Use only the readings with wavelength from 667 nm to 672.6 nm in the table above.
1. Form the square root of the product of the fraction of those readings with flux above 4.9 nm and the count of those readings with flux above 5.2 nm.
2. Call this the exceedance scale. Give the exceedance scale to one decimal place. 2.7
